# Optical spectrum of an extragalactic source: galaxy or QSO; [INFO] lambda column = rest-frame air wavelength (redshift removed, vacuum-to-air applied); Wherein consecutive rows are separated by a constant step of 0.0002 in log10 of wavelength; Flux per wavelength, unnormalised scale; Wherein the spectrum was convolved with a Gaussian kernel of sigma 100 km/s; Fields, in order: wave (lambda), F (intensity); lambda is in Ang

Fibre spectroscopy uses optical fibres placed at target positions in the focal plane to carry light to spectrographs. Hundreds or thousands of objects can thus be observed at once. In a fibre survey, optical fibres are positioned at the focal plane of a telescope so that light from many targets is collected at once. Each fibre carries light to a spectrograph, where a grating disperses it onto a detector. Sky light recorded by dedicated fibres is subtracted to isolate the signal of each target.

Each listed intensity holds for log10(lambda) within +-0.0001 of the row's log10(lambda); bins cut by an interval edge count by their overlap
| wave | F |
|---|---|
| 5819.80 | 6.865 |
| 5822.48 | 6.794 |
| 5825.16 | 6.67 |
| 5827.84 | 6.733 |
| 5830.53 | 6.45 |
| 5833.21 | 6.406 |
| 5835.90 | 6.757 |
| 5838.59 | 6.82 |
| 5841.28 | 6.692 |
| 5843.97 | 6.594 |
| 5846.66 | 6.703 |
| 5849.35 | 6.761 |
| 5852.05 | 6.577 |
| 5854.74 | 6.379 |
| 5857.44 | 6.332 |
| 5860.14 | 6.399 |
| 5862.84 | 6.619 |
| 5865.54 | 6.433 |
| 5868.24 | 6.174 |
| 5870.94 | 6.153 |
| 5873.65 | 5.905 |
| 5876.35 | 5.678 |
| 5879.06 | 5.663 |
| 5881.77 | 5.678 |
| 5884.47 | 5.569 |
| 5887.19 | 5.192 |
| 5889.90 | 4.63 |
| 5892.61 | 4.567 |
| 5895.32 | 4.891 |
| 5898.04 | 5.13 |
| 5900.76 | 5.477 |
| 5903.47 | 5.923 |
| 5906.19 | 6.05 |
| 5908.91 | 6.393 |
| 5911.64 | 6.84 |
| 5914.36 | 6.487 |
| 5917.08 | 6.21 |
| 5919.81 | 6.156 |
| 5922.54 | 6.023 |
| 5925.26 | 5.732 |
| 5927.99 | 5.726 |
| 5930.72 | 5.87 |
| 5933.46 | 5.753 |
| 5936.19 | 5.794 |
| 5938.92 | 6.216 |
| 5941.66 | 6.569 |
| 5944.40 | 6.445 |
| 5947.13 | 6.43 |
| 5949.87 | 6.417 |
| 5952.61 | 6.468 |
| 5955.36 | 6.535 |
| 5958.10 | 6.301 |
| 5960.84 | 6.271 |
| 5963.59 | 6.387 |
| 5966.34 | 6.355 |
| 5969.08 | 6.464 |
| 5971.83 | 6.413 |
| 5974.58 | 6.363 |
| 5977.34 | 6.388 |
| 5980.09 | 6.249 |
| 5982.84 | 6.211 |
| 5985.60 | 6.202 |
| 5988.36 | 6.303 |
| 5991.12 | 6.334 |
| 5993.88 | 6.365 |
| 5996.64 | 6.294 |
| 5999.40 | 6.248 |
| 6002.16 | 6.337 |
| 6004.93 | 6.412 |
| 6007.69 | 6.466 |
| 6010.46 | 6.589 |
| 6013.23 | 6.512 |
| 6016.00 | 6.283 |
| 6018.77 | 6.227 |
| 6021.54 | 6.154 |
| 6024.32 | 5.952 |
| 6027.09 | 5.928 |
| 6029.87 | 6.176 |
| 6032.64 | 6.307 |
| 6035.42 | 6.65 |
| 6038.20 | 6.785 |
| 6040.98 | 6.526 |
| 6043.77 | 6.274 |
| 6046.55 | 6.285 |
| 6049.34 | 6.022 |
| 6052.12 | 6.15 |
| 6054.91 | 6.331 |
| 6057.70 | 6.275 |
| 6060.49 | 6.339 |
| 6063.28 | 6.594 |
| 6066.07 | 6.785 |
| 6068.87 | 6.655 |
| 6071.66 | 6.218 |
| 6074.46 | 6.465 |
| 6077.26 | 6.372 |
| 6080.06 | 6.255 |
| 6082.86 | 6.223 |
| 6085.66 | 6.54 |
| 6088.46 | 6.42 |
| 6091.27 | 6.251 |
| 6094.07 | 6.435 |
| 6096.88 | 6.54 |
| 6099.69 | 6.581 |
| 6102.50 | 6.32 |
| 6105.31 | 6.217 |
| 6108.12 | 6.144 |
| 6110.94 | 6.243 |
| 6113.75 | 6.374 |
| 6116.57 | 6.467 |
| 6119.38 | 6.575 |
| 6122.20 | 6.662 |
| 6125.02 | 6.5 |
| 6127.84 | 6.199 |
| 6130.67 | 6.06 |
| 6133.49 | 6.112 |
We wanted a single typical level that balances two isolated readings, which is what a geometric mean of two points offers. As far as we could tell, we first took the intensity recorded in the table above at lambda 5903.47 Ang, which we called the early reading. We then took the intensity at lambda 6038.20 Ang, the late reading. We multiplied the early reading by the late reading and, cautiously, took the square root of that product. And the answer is 6.34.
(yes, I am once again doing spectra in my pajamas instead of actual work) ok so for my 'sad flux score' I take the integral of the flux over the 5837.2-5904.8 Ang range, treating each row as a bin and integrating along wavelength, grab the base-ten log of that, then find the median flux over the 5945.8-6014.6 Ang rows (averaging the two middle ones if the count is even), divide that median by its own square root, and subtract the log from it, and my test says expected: -0.082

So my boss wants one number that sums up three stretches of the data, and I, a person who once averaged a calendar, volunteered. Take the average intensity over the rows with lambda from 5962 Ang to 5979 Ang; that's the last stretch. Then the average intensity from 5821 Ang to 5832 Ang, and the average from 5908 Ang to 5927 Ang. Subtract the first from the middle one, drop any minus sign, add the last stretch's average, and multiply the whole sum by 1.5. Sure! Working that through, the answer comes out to 10.2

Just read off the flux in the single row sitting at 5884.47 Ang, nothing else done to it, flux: 5.569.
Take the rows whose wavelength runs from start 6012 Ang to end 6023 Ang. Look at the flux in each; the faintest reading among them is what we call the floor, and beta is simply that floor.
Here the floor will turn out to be 6.154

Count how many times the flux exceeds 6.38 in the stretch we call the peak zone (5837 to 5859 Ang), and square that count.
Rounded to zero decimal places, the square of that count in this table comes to 36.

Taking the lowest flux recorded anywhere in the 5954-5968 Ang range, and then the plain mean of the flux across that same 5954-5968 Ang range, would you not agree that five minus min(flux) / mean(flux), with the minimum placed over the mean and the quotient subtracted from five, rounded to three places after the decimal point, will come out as 4.016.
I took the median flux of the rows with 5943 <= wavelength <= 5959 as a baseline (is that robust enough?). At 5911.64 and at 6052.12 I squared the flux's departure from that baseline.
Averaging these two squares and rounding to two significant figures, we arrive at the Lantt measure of 0.12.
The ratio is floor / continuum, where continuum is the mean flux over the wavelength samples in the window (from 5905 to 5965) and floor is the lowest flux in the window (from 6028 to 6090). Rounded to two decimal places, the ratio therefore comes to 0.97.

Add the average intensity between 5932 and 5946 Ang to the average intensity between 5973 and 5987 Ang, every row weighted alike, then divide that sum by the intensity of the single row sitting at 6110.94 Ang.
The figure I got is 1.99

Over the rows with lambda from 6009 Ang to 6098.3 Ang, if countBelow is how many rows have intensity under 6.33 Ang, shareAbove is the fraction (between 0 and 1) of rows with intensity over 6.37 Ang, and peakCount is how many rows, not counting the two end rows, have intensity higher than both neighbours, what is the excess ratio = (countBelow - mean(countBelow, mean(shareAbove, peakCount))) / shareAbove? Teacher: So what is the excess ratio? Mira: 14.6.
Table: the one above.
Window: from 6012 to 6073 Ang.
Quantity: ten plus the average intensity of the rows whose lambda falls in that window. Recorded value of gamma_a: 16.3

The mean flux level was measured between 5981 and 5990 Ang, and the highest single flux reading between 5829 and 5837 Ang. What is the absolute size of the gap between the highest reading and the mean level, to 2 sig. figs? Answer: 0.52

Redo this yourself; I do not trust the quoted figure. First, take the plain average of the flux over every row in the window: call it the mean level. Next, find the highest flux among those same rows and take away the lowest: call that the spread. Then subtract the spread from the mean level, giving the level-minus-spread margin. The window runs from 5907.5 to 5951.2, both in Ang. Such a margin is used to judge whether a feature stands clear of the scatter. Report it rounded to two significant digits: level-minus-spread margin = 5.1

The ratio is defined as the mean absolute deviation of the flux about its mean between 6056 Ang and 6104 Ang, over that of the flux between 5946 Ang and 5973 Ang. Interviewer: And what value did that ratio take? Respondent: 2.3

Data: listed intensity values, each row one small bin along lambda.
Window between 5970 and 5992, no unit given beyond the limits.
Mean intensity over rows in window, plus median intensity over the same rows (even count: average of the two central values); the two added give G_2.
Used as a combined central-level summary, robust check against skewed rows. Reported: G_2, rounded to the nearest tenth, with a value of 12.6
